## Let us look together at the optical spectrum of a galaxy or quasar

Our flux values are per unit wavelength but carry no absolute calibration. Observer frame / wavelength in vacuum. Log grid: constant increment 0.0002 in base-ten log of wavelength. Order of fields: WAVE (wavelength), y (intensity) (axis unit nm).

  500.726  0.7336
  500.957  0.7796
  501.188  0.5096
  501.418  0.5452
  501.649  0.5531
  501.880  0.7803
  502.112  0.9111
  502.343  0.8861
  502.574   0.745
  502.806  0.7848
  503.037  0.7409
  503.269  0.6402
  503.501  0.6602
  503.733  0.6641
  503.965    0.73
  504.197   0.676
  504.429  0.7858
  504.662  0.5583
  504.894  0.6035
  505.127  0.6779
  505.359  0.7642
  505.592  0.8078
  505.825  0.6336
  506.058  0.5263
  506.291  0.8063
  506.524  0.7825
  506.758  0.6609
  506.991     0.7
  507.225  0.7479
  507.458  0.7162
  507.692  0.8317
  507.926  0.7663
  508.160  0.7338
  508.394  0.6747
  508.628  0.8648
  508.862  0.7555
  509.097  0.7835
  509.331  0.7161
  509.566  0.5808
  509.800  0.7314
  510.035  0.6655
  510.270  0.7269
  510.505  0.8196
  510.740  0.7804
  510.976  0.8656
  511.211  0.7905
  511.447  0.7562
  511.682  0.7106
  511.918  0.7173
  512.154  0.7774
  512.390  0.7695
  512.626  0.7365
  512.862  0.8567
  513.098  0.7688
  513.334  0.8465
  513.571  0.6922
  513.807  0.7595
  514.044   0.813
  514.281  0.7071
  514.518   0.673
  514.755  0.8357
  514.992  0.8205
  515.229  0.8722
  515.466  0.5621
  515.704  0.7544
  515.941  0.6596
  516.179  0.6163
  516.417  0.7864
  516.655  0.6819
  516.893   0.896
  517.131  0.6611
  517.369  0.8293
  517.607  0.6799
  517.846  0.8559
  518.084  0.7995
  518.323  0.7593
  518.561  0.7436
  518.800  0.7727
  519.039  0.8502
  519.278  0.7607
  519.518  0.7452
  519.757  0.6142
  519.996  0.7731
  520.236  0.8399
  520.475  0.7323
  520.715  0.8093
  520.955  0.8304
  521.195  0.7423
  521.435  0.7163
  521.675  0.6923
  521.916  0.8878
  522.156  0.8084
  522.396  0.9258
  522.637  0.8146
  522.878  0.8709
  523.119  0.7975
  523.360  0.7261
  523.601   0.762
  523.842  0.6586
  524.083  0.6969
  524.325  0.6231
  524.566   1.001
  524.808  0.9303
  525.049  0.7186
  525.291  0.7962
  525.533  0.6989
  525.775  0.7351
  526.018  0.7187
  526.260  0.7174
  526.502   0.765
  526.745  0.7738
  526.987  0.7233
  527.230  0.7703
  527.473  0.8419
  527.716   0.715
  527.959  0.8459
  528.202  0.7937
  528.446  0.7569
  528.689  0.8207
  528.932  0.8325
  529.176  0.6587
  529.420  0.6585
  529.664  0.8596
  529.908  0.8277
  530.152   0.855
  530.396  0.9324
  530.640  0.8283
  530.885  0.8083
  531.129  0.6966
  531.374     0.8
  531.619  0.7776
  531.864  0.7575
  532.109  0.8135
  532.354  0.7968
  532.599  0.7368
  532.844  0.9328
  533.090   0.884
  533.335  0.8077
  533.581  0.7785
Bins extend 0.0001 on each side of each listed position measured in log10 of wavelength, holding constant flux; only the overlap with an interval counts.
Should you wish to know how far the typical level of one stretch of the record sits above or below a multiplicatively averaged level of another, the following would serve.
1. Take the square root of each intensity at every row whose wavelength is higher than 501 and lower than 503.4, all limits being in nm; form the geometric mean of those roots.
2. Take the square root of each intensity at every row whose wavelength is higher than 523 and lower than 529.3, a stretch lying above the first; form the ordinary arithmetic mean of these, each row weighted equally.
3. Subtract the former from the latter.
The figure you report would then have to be 0.039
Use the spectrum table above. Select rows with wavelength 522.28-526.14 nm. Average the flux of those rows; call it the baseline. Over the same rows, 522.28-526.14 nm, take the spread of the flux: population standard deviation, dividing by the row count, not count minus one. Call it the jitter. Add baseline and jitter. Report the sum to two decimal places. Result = 0.88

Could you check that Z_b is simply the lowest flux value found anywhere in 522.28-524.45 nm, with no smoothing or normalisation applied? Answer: 0.6231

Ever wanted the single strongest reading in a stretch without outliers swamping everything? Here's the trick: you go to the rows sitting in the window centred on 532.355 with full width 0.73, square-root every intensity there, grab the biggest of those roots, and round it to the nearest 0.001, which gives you 0.902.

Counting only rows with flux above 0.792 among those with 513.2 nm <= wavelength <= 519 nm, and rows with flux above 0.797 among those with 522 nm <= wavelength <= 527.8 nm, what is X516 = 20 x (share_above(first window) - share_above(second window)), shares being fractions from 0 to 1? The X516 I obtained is 1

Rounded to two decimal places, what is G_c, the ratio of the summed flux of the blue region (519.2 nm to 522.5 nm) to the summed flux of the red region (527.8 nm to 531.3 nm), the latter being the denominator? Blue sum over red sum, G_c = 0.97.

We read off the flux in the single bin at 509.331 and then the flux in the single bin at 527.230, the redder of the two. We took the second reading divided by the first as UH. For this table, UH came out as 1.08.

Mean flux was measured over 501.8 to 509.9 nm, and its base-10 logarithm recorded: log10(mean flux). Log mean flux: -0.139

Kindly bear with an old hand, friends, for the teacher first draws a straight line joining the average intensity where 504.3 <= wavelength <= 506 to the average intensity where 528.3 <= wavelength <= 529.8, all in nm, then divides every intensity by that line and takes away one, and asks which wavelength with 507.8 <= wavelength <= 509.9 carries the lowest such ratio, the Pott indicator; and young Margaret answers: 509.566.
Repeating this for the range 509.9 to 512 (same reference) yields 510.035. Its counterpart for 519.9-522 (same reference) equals 521.675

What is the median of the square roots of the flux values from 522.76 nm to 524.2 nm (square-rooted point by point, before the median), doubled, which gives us 1.73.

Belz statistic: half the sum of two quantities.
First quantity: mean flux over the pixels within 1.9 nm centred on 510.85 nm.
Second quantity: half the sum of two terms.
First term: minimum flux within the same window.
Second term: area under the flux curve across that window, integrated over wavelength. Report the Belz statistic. 0.91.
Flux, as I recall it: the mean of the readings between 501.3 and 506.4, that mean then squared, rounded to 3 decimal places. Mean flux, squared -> 0.495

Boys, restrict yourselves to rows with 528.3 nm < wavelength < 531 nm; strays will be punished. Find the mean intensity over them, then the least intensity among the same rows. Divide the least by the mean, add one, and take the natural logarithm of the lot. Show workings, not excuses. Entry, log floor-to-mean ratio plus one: 0.60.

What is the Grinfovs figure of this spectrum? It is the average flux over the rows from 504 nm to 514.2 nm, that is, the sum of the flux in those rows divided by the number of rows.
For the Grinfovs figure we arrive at 0.738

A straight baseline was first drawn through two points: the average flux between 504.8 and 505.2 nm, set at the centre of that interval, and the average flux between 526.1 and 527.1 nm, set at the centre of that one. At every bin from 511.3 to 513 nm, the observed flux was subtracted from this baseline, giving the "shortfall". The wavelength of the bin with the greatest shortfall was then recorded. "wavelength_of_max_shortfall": 511.682 nm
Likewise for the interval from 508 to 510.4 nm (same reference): 509.566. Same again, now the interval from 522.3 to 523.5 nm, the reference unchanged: 523.360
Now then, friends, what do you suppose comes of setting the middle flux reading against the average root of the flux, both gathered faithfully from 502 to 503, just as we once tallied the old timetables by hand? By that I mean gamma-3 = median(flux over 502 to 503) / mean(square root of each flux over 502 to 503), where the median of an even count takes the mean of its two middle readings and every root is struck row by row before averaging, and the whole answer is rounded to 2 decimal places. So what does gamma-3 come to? 0.92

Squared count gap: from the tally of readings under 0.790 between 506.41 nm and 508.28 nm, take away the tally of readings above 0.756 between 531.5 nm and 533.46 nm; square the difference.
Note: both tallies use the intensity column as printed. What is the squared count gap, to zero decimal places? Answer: 0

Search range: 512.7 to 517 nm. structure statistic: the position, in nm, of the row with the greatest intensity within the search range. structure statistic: 516.893 nm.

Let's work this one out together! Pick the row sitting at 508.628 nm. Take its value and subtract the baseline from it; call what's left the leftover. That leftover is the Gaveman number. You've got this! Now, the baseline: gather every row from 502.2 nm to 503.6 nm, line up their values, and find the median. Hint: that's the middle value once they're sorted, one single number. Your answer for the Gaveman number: 0.12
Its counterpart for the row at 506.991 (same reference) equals -0.04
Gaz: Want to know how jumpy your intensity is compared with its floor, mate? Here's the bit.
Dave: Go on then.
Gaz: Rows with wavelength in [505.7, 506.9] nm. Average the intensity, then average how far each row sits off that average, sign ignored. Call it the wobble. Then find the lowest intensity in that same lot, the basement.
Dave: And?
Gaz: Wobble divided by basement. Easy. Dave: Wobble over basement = 0.17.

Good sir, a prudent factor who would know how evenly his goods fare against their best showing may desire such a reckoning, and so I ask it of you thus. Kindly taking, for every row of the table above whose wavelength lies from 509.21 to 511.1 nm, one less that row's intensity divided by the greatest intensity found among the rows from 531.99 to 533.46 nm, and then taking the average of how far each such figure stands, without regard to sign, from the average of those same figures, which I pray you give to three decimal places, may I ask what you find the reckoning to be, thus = 0.069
